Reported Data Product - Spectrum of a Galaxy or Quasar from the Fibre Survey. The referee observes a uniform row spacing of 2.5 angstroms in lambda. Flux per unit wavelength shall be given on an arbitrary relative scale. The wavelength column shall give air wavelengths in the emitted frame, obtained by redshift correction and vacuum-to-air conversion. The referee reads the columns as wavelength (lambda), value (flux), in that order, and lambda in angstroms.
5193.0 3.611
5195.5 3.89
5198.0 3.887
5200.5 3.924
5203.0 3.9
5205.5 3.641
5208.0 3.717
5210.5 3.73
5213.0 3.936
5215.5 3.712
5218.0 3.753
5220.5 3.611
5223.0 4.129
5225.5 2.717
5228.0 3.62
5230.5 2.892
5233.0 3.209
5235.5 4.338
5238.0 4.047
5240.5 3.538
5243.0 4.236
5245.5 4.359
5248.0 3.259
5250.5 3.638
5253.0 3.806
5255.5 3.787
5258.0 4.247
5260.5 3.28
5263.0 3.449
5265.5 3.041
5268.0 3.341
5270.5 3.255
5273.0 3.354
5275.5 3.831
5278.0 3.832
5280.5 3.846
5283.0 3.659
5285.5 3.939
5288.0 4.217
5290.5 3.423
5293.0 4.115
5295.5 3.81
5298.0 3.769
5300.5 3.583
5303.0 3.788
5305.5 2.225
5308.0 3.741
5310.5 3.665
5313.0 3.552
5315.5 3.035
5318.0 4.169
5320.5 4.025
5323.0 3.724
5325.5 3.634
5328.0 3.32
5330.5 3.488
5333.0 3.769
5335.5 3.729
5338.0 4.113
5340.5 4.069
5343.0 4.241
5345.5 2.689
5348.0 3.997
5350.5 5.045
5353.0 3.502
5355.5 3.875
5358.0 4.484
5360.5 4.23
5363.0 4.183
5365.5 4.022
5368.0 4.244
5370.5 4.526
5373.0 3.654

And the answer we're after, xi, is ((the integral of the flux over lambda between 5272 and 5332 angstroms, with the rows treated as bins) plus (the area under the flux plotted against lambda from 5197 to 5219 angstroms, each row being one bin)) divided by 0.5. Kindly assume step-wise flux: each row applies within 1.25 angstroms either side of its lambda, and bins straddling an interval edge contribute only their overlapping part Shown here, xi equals 606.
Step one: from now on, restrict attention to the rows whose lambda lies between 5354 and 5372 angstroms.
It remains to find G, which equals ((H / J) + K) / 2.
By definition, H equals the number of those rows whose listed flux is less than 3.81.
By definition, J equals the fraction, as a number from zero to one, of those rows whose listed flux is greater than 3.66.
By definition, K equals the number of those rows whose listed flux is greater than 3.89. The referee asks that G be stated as 3.0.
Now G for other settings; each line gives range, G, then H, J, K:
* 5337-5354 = 3.9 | 2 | 0.7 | 5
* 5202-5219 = 3.9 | 5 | 0.9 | 2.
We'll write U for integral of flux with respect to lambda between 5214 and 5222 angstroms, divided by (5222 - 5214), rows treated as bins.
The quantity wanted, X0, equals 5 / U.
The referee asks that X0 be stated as 1.35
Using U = 3.71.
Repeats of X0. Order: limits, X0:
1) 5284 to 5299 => 1.29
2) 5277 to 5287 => 1.31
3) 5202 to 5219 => 1.33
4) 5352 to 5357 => 1.34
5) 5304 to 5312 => 1.54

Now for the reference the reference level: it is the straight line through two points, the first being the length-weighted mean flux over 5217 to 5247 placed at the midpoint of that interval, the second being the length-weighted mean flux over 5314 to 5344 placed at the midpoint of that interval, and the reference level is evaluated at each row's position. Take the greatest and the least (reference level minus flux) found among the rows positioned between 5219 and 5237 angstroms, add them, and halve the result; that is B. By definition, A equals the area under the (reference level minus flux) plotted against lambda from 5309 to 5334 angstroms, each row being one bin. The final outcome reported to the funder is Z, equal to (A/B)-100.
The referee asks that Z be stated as -81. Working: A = 3.2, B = 0.2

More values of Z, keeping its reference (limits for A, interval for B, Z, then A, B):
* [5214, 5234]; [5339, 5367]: -156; 4.6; -0.1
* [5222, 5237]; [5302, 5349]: -94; 3.2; 0.5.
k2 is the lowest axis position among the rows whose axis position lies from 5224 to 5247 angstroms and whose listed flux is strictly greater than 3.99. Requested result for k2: 5235.5 angstroms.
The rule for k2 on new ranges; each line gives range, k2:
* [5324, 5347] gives 5338.0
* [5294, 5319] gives 5318.0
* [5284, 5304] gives 5288.0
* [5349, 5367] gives 5350.5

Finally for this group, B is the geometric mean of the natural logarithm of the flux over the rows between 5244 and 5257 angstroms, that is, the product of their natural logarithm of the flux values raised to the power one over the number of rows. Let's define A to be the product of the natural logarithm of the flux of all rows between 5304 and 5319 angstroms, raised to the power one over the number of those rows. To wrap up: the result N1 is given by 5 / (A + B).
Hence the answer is 2.00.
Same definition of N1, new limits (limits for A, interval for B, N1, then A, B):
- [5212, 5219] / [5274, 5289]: 1.86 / 1.33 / 1.36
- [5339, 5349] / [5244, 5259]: 1.90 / 1.29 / 1.34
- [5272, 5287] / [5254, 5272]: 1.96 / 1.32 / 1.24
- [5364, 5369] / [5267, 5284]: 1.86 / 1.42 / 1.27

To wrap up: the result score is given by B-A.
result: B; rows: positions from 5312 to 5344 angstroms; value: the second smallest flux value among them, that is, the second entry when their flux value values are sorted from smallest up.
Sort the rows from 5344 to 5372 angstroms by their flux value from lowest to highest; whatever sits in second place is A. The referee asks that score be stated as -0.2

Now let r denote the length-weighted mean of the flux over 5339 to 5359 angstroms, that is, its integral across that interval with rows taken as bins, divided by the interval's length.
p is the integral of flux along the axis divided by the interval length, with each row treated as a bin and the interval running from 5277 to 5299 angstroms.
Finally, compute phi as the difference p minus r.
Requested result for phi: -0.14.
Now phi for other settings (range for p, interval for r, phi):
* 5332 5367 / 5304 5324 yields 0.48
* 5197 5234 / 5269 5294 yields -0.11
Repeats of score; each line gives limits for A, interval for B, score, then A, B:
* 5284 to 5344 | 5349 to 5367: 0.8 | 3.035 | 3.875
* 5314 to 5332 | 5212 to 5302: -0.4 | 3.32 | 2.892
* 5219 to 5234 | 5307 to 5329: 0.4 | 2.892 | 3.32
